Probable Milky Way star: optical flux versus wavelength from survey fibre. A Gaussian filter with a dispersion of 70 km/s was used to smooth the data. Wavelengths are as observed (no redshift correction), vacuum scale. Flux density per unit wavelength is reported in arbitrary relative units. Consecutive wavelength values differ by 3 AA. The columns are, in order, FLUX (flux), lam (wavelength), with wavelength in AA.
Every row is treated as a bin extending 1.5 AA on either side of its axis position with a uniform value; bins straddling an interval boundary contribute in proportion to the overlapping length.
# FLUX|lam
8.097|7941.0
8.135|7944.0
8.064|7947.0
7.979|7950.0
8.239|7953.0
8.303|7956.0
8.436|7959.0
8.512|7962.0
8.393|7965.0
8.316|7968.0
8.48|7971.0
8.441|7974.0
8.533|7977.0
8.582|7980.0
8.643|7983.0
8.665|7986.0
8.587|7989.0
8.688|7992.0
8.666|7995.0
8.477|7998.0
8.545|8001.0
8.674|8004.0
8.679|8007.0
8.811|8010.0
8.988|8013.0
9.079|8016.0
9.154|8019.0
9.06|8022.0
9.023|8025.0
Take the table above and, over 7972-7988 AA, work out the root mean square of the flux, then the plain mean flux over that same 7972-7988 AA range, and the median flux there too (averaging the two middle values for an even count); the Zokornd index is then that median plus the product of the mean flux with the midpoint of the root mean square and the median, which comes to 82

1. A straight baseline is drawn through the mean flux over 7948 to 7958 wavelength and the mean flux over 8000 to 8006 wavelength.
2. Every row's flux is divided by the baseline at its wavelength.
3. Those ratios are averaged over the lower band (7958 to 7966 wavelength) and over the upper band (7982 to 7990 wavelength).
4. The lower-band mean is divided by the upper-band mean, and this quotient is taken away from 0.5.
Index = -0.504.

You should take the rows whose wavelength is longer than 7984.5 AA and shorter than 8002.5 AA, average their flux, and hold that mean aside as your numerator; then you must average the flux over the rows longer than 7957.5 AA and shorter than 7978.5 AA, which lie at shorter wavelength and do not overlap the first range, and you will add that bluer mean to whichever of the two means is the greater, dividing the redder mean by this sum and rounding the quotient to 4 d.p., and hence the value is 0.5047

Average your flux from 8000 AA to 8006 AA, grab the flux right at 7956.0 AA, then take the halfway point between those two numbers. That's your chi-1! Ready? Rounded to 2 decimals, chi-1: 8.46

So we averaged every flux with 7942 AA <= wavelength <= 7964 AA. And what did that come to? 8.24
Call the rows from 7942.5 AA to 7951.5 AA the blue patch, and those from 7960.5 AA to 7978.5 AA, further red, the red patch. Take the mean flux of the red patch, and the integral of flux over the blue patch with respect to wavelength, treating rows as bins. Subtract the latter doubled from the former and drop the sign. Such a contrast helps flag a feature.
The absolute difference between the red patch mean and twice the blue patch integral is 137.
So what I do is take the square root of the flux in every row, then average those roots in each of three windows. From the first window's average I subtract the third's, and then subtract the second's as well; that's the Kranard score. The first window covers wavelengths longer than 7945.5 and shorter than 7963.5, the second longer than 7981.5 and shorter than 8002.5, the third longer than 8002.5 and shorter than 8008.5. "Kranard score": -3.01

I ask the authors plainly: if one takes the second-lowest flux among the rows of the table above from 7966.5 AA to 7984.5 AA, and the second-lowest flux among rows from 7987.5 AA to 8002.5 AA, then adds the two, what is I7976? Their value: 17.0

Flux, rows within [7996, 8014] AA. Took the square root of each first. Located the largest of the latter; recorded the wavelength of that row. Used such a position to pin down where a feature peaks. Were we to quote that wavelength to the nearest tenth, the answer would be 8013.0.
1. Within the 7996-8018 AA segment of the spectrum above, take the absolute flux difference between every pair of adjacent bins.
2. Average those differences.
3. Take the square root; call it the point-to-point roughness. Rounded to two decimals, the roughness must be 0.32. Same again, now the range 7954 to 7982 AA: 0.31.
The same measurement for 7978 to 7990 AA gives 0.23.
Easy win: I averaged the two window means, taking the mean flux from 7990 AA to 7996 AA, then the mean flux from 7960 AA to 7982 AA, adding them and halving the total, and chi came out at 8.57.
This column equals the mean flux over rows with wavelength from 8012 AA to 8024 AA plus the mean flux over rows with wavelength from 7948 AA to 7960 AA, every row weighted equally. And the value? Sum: 17.3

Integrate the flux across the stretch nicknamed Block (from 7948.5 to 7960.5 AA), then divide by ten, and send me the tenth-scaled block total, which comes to 10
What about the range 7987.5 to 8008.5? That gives 18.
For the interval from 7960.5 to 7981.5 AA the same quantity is 18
